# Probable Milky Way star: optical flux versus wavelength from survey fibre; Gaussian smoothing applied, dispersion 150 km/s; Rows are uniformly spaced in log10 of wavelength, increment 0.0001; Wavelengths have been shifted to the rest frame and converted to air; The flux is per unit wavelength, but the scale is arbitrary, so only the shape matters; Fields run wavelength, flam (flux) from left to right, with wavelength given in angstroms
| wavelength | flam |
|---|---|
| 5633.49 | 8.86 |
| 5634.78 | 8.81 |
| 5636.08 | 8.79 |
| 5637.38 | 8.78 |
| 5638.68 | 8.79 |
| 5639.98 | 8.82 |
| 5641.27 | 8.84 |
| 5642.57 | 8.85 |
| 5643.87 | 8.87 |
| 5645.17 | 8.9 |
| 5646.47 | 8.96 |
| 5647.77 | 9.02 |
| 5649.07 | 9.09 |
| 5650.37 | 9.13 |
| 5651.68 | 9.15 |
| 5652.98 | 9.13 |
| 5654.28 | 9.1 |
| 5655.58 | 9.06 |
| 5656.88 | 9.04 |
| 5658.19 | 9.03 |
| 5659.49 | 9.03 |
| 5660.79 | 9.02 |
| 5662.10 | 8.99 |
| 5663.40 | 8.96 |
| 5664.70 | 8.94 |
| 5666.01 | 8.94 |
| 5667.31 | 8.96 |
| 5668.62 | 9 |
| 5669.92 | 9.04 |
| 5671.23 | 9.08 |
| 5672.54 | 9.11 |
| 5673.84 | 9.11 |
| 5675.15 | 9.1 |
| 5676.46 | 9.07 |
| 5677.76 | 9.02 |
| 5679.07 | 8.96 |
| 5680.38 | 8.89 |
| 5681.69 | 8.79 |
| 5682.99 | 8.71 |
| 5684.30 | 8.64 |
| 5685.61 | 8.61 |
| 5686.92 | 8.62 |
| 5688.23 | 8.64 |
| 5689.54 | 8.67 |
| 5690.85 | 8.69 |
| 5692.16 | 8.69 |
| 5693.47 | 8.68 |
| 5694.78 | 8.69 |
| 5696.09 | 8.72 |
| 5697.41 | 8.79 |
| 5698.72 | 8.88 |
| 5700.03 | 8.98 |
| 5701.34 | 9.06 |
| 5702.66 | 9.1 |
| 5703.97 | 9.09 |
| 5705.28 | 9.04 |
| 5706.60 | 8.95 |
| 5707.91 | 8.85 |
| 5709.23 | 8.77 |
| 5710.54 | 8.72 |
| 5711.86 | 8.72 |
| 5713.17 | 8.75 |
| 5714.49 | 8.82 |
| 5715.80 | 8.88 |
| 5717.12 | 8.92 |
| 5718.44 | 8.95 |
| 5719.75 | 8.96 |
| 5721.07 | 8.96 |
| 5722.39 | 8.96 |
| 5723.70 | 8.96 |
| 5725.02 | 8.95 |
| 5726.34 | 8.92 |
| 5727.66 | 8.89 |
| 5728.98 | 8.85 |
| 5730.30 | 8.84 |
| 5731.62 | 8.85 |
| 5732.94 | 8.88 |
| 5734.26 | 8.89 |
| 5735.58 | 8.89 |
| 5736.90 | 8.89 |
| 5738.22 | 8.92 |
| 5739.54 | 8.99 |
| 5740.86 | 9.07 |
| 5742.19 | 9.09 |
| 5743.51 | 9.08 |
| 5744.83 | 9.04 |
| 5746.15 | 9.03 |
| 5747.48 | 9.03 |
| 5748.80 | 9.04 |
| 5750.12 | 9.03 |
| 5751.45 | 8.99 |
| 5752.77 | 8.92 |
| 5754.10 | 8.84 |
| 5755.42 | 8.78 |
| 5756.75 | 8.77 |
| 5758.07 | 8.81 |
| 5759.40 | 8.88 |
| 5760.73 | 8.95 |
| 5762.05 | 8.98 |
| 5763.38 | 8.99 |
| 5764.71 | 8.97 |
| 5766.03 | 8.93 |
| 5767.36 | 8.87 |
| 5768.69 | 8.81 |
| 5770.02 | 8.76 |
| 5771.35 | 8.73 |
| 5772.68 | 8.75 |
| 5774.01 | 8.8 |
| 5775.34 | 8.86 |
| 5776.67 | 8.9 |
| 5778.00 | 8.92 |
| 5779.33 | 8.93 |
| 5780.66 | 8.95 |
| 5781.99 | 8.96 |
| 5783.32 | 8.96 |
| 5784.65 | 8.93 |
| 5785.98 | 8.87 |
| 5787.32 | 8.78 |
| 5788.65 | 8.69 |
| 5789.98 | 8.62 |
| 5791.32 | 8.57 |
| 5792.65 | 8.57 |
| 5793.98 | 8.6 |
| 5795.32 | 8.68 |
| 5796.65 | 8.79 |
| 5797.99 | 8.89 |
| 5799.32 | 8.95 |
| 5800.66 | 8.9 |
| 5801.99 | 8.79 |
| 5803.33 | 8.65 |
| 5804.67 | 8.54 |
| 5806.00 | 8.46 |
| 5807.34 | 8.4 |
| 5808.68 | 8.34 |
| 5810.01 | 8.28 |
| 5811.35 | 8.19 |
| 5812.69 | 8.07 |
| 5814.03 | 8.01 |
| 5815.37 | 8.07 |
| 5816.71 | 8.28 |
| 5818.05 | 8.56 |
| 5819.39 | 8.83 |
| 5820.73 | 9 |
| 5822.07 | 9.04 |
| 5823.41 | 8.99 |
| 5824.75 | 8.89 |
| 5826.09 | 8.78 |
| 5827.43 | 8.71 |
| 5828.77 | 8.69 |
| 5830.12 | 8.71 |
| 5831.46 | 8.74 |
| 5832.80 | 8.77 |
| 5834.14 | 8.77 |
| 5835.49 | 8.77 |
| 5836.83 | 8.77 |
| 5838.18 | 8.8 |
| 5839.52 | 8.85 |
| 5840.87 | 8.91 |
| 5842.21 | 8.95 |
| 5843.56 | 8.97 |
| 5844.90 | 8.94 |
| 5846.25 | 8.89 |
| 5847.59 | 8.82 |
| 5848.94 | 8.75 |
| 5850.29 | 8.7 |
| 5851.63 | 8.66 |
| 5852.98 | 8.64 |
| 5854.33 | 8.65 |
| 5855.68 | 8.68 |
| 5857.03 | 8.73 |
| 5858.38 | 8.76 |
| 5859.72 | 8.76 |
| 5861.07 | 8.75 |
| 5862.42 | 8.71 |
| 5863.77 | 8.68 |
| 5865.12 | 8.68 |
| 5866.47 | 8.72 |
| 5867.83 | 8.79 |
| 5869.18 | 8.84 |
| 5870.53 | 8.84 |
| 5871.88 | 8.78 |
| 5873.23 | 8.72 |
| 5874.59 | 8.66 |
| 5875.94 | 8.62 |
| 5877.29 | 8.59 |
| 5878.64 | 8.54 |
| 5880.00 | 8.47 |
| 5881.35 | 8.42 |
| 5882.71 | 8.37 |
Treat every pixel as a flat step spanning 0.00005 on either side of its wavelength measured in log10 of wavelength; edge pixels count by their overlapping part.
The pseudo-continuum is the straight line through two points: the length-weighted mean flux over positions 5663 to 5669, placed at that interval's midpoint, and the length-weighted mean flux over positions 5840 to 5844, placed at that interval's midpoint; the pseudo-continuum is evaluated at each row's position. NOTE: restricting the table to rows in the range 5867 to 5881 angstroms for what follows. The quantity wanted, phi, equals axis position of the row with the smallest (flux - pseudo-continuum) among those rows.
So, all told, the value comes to 5880.00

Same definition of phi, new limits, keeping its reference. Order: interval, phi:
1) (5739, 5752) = 5739.54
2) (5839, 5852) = 5851.63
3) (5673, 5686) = 5685.61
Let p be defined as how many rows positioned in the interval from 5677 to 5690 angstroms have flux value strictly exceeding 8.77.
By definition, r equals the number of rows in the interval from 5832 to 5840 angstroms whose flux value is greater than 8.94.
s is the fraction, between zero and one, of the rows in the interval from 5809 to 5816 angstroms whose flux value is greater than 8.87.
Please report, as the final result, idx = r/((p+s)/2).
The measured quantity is 0.0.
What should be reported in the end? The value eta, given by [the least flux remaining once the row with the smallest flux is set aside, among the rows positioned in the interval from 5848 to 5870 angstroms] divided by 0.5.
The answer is 17.3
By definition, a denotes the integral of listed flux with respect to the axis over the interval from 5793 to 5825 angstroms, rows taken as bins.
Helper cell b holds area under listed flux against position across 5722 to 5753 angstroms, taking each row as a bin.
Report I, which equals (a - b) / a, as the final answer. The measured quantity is -0.011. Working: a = 275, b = 278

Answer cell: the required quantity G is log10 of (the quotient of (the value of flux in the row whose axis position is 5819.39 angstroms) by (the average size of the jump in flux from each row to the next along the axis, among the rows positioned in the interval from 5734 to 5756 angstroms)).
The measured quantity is 2.43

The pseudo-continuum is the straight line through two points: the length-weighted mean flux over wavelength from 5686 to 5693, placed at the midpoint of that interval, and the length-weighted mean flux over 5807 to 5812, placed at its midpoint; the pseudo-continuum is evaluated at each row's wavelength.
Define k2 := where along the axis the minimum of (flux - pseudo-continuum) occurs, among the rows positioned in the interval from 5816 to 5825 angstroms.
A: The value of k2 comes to 5816.71 angstroms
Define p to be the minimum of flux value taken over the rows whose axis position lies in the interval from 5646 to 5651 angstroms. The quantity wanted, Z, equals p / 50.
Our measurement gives 0.179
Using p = 8.96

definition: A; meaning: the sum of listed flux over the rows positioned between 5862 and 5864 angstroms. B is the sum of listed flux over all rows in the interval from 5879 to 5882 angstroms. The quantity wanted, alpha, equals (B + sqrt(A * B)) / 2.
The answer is 17.0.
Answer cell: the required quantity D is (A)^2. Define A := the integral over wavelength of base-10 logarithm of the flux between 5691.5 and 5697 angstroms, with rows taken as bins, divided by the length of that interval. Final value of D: 0.881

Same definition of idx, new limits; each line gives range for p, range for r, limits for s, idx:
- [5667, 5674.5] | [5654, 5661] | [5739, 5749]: 1.7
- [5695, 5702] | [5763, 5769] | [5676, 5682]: 0.8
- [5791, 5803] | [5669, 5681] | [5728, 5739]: 2.8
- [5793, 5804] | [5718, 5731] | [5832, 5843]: 2.3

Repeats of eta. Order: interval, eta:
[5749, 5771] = 17.5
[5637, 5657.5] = 17.6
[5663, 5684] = 17.6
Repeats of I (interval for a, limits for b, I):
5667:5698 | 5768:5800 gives -0.028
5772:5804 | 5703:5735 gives -0.010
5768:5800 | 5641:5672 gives 0.009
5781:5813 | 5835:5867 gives -0.014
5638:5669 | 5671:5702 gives 0.016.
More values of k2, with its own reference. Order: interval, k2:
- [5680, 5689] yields 5685.61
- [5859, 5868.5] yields 5863.77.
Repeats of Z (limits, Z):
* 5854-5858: 0.173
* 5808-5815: 0.160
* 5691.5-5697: 0.174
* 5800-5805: 0.171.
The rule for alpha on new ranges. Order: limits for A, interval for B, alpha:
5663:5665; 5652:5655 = 18.1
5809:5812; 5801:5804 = 17.2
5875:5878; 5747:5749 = 17.9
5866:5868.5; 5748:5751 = 17.9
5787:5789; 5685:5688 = 17.3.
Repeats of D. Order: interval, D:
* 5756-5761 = 0.894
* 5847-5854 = 0.883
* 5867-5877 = 0.886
